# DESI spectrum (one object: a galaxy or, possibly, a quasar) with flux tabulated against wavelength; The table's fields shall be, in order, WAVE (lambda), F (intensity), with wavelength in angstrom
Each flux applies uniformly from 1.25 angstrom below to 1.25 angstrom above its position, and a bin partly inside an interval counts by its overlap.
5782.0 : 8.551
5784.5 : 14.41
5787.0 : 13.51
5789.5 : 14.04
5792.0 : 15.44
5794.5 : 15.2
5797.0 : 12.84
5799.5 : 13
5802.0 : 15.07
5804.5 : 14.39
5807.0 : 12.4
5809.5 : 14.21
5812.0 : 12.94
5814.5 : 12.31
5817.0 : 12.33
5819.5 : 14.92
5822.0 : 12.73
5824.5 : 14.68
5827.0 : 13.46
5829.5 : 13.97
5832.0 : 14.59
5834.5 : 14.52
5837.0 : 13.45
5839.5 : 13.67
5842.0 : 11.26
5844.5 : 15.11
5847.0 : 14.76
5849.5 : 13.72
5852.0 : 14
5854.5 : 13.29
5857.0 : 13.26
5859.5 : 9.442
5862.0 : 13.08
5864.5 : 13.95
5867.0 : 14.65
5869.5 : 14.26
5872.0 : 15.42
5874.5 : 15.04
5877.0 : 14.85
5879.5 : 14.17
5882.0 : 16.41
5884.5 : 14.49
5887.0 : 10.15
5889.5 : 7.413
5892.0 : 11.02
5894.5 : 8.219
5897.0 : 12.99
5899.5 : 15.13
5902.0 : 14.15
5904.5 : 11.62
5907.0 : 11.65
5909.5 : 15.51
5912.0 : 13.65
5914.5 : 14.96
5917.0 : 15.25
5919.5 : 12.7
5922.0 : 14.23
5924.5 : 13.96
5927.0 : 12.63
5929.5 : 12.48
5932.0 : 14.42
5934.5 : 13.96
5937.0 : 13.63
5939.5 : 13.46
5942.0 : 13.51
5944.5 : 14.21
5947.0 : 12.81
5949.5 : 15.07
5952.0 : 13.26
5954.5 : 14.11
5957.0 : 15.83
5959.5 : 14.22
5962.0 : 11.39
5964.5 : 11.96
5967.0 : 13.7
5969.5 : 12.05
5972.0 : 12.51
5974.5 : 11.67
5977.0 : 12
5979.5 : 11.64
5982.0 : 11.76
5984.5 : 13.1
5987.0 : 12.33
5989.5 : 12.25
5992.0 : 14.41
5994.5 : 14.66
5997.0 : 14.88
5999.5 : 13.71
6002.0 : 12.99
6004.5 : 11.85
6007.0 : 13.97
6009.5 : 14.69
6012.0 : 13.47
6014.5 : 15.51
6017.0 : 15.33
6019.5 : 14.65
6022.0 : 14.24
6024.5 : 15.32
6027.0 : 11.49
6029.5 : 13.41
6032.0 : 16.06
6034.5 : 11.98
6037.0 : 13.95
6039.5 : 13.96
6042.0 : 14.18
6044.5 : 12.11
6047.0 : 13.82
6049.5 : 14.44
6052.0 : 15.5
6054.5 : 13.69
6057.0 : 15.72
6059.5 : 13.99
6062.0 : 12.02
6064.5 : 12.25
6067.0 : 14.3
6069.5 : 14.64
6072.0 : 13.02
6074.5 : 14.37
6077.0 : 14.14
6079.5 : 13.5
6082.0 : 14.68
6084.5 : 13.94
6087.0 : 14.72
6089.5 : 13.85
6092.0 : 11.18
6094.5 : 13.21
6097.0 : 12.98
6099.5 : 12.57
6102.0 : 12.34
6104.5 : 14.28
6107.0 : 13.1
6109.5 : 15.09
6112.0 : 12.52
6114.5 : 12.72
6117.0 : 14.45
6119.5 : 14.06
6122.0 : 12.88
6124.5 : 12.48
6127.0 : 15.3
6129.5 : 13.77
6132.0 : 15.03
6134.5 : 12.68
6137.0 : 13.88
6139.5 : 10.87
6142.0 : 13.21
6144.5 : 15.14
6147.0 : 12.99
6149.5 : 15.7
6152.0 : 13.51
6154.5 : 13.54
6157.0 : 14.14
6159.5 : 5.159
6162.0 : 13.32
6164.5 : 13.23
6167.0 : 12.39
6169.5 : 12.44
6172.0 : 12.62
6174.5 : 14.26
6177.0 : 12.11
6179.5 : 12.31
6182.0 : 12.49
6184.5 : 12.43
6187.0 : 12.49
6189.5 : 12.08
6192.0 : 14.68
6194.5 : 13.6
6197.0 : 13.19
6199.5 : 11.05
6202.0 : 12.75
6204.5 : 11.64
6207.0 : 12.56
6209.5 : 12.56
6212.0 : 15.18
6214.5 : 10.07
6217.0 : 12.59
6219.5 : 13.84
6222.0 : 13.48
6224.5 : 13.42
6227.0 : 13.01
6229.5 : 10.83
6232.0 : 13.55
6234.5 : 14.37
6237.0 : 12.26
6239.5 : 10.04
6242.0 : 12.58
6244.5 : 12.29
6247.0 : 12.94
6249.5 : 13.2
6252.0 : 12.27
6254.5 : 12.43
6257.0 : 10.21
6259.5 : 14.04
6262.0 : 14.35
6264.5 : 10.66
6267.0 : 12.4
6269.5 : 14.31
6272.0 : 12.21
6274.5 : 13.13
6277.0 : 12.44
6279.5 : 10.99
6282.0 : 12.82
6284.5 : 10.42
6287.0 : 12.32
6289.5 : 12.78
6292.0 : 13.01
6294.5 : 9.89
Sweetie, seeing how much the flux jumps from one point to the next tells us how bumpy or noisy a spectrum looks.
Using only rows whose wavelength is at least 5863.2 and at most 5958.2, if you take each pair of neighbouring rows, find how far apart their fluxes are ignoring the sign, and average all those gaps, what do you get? 1.53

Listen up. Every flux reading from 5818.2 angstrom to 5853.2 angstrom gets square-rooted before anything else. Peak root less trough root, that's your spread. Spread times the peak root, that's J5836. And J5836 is 2.07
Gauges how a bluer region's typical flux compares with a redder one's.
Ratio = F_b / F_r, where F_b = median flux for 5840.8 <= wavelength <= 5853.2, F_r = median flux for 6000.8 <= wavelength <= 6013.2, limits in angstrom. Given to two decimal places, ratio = 1.04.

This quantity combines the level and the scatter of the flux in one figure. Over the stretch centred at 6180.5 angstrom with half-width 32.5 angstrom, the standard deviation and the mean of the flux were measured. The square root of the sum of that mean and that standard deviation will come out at 3.82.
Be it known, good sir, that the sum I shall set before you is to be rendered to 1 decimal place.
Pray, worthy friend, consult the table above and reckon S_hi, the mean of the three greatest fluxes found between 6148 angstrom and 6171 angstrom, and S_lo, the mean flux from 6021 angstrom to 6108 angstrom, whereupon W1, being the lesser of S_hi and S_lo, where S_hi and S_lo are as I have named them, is 13.7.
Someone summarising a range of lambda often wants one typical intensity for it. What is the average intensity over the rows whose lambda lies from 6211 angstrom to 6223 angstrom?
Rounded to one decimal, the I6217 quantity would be 13.0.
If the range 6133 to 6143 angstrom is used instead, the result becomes 12.7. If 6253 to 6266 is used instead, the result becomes 12.3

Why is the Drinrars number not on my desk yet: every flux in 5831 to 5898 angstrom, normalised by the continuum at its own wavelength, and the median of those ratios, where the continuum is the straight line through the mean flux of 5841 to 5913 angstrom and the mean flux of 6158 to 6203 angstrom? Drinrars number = 1.05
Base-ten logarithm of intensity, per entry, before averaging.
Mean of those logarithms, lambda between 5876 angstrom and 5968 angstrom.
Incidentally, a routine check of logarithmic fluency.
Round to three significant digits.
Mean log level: 1.12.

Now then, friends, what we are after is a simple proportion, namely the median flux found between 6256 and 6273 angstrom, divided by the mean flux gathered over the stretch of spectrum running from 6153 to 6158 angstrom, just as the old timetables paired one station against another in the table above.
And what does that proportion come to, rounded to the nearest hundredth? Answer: 0.90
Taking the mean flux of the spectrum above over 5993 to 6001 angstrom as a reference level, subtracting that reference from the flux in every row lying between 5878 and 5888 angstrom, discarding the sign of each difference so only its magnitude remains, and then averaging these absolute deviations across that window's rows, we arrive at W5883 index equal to 1.6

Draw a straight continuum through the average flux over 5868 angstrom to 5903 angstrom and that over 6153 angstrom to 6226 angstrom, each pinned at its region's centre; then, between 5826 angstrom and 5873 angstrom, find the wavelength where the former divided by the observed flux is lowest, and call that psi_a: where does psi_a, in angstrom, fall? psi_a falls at 5872.0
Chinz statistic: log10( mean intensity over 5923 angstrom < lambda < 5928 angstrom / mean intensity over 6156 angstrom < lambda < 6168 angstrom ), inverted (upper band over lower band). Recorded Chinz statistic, -0.06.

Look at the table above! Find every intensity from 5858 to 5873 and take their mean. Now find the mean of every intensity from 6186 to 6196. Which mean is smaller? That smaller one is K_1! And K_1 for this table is 13.2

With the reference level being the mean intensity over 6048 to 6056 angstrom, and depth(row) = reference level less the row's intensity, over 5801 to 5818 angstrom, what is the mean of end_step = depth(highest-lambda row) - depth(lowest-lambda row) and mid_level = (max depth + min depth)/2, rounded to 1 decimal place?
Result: 1.8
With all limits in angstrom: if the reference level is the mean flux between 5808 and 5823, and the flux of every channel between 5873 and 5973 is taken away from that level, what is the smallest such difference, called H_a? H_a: -3.2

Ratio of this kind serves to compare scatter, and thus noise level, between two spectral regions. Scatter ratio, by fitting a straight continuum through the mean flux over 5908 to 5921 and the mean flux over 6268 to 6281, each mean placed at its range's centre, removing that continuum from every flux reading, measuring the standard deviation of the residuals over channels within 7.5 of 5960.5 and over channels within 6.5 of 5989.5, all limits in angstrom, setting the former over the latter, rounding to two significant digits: 1.4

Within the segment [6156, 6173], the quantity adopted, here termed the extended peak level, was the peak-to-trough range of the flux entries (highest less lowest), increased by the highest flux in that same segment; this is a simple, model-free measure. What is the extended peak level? 23.1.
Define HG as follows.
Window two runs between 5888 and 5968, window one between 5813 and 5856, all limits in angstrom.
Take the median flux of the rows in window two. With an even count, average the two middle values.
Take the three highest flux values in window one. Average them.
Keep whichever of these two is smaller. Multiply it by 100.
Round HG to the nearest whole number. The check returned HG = 1364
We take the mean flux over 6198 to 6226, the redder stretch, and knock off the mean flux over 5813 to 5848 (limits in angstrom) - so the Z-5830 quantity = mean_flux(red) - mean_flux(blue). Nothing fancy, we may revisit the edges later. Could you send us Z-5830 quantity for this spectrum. -1.0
